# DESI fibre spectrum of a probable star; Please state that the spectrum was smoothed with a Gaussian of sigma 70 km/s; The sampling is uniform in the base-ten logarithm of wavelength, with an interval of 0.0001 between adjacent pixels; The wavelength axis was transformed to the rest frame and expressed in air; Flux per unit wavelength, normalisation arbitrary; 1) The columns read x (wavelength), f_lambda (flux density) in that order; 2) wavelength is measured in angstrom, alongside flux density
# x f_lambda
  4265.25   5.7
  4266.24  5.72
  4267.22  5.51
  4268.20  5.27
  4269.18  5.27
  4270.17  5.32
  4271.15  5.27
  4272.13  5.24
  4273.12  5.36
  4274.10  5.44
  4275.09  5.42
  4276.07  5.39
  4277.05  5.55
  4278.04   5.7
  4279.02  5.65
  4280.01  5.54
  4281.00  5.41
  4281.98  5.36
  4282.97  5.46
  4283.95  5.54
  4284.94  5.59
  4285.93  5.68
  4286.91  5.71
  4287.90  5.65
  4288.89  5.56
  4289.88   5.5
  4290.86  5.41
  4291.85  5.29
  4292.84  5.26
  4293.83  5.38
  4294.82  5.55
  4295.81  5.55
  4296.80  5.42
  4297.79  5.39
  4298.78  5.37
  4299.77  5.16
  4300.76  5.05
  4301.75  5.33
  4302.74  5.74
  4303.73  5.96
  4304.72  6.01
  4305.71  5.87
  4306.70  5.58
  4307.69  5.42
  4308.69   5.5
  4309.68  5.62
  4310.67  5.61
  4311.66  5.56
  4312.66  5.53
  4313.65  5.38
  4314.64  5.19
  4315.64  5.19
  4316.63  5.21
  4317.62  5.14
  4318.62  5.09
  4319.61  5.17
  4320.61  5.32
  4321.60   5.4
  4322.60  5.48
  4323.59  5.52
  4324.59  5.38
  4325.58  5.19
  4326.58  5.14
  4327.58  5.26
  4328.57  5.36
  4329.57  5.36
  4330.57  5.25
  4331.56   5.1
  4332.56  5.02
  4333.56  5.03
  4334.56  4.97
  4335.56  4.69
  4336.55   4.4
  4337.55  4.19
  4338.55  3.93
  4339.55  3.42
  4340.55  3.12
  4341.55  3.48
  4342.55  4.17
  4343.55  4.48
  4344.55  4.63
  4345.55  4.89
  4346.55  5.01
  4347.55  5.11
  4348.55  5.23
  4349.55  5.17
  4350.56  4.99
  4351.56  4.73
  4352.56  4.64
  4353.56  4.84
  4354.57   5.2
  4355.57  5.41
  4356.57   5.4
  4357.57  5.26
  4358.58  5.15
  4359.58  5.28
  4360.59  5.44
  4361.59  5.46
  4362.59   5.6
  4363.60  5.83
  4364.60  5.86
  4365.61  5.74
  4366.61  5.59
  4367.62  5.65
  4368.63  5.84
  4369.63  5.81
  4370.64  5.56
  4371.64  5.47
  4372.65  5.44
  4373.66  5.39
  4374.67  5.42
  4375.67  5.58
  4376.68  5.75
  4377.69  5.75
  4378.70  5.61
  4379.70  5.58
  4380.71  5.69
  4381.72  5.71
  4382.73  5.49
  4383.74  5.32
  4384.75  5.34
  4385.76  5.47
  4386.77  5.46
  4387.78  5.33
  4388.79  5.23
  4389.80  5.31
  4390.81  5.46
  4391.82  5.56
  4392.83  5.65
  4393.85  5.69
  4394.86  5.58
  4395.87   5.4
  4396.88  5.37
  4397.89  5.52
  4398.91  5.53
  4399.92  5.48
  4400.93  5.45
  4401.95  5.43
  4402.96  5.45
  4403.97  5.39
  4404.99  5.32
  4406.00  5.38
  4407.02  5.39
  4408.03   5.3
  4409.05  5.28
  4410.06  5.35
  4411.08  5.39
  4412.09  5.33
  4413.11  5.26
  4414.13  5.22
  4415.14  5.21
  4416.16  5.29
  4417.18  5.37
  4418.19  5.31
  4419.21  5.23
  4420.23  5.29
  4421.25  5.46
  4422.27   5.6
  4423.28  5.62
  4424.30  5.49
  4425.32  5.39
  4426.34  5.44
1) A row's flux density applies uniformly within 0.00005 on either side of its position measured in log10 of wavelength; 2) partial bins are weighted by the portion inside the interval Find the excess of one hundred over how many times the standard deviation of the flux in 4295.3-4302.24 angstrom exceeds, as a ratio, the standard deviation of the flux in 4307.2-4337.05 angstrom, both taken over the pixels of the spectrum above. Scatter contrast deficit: 99.4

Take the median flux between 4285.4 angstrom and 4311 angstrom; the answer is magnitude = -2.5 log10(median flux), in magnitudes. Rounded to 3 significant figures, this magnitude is -1.86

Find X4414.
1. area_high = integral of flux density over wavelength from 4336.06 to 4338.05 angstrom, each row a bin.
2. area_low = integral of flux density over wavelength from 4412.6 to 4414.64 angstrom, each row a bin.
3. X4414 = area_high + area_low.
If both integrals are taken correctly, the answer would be 19.2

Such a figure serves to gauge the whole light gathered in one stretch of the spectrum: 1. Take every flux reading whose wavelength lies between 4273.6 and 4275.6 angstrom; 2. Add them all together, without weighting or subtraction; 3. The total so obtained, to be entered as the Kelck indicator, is 10.9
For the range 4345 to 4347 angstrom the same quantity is 9.9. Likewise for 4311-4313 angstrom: 11.1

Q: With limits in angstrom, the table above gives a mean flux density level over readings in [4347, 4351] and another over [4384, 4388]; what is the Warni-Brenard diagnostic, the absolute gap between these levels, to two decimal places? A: 0.28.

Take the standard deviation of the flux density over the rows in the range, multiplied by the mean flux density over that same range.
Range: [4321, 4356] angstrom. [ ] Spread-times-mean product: 2.9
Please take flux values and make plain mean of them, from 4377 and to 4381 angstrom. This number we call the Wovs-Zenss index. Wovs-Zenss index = 5.66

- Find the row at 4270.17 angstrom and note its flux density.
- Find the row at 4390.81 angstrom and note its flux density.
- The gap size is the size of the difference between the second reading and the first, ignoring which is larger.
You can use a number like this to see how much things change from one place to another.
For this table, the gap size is 0.14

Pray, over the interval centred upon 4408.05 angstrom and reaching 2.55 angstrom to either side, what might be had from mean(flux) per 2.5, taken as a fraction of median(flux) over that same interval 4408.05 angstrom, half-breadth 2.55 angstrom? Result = 0.399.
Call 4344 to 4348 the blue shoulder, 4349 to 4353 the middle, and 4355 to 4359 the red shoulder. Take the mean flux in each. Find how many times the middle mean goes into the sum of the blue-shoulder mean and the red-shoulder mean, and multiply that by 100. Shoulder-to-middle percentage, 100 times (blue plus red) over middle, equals 209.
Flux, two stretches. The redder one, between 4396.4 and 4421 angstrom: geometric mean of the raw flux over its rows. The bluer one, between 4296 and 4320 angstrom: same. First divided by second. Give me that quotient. 0.99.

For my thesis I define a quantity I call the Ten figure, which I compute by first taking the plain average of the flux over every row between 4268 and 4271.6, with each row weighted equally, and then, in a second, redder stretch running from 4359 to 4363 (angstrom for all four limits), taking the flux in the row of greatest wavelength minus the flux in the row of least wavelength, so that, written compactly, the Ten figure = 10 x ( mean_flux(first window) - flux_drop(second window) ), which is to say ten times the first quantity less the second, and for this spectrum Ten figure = 50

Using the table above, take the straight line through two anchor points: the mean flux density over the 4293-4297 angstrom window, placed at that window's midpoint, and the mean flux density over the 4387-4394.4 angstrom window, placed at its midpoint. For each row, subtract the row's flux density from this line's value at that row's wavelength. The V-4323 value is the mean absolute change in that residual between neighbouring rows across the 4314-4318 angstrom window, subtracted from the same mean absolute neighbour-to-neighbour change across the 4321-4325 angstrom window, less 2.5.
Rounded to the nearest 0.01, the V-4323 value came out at -2.44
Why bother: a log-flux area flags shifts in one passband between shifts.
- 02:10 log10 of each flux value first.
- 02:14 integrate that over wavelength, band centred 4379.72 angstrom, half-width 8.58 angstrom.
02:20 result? 12.7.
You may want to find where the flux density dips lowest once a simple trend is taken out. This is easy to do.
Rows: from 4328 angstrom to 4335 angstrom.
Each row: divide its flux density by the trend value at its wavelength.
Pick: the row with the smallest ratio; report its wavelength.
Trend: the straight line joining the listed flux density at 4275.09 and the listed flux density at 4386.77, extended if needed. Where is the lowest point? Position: 4334.56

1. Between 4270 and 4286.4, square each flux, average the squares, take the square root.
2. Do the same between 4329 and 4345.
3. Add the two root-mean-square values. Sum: 10.0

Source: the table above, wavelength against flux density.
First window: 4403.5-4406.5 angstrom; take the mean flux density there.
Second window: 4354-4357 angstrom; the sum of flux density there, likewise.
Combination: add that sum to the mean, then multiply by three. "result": 64.1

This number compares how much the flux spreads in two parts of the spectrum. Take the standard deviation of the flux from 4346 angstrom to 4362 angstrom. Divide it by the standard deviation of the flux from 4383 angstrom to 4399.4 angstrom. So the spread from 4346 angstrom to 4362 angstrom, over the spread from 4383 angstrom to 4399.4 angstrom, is 1.9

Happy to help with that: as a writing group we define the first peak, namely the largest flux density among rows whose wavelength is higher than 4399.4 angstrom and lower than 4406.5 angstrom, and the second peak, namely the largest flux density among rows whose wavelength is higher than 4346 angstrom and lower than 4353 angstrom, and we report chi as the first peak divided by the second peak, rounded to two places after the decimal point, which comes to 1.05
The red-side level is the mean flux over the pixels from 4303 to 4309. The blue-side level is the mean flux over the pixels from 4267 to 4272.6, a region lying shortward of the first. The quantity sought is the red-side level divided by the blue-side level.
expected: 1.08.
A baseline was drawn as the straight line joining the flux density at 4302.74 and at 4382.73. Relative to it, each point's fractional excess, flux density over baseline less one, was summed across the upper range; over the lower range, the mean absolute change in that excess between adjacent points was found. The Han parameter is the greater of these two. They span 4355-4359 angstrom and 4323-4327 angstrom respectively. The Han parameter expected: 0.022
